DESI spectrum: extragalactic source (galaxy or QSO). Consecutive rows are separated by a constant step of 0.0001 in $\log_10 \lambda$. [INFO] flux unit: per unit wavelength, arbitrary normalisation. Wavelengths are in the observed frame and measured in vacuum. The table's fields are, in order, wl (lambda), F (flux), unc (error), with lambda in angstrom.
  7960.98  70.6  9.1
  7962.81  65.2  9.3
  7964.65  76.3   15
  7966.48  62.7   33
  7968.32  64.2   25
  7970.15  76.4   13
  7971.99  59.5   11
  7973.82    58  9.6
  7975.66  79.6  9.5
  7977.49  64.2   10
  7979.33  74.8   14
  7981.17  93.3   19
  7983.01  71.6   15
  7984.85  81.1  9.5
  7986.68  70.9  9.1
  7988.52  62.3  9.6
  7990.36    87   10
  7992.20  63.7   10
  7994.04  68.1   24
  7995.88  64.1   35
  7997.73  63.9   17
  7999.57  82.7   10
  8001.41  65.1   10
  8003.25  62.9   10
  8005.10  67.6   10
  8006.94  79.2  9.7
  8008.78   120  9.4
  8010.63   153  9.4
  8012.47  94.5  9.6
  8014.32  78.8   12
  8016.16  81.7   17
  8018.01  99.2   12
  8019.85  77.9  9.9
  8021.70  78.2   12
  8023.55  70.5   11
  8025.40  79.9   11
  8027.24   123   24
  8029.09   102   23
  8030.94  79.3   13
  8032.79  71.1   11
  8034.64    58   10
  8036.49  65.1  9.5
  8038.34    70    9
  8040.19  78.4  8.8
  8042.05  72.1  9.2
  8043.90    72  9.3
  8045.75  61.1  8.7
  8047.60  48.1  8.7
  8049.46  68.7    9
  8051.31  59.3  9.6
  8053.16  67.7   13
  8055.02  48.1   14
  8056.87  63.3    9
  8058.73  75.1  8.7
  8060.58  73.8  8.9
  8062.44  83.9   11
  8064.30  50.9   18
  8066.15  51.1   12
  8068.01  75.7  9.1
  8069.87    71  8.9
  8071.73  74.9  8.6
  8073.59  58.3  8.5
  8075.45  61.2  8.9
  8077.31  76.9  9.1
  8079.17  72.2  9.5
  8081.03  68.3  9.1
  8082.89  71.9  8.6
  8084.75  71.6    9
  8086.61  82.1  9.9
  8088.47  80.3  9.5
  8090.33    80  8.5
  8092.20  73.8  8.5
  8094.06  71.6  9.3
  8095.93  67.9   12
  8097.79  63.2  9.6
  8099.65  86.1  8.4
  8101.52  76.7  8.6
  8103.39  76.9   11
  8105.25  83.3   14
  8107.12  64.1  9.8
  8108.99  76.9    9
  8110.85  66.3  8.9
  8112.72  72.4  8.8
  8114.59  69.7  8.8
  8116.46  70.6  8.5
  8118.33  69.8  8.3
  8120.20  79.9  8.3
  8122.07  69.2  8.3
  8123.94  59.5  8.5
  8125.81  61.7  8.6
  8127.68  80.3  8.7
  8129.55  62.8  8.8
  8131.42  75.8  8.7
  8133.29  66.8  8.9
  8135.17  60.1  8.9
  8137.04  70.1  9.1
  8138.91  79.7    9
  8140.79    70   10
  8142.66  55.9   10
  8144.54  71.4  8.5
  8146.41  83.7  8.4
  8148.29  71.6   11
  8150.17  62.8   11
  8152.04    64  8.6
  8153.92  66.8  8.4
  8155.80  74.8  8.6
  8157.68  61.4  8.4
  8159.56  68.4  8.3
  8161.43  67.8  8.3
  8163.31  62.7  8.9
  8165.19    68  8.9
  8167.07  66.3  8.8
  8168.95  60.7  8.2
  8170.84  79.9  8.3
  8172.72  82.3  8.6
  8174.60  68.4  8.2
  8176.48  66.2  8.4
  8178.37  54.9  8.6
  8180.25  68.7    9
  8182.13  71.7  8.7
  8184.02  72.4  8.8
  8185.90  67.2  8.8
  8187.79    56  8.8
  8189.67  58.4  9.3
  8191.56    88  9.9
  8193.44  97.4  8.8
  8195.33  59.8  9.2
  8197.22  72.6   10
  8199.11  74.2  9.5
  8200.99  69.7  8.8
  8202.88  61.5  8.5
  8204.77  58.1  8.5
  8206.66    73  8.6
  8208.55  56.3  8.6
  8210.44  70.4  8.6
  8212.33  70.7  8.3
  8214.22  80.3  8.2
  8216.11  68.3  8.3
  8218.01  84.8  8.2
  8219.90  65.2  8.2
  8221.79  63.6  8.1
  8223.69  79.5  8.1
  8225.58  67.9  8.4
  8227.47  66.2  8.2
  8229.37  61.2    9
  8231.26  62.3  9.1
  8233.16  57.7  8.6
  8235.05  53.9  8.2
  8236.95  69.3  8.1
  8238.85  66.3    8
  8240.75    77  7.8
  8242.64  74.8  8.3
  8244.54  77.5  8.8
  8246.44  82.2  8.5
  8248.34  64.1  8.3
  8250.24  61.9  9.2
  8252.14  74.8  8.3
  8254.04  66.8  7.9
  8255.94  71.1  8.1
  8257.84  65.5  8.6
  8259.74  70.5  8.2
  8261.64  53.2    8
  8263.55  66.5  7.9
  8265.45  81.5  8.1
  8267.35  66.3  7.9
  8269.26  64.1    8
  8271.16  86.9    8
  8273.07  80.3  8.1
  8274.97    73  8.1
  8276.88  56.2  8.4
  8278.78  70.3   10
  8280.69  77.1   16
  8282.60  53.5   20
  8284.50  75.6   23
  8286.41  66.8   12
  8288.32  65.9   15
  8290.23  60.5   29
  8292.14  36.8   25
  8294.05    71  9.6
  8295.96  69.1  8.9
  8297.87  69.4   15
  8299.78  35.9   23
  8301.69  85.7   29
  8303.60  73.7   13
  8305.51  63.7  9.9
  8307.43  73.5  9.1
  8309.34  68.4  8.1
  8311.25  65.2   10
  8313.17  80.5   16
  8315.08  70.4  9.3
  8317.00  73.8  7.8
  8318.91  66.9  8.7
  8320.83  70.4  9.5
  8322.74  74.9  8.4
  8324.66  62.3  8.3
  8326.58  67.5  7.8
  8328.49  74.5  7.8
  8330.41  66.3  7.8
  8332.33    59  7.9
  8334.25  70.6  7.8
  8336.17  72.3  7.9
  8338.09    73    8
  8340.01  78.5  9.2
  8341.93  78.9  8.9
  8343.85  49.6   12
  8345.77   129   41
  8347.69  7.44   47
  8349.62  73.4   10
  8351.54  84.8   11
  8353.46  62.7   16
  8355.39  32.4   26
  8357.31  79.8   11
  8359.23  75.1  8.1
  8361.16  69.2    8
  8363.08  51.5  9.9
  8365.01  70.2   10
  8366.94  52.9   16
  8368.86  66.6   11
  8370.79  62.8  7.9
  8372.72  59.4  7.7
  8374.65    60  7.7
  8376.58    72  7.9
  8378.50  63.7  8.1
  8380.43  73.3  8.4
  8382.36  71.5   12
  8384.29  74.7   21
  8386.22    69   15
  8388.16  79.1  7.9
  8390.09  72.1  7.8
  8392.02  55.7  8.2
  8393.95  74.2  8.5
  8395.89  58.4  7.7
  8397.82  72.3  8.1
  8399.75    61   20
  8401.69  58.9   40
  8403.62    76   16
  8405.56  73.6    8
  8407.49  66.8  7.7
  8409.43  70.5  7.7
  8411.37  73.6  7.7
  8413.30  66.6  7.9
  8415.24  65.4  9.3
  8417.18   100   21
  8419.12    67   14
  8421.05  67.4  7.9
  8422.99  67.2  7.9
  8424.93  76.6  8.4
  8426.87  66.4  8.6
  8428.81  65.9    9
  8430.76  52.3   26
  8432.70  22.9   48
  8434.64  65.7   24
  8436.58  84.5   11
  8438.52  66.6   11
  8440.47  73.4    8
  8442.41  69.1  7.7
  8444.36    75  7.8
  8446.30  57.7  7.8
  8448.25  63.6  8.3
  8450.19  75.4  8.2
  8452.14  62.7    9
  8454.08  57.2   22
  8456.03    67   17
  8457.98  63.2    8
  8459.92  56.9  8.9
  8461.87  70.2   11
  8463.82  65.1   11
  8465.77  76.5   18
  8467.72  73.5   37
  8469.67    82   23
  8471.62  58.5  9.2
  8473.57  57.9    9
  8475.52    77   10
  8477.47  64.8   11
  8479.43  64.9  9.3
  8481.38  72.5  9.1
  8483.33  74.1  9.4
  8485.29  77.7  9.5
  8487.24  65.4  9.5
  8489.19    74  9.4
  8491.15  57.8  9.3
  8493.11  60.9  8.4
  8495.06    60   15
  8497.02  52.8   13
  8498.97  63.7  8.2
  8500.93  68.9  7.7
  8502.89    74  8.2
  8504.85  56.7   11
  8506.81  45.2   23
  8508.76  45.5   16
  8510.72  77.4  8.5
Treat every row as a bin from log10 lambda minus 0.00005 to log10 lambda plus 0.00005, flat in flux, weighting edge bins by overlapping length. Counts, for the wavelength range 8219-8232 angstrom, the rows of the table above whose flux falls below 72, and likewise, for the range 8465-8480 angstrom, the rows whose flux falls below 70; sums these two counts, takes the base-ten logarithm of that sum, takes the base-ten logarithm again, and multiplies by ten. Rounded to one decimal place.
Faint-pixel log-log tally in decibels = 0.0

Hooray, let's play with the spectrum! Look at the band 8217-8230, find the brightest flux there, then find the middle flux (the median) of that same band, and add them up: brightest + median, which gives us 151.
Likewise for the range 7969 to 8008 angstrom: 161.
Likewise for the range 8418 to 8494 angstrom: 151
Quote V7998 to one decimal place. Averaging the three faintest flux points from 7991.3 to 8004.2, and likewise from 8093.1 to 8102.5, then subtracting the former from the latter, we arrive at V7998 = 4.1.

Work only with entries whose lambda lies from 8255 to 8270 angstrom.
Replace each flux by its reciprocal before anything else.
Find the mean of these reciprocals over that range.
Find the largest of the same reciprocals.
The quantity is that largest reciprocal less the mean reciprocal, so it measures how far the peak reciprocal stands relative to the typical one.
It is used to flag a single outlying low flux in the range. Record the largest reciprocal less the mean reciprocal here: 0.0038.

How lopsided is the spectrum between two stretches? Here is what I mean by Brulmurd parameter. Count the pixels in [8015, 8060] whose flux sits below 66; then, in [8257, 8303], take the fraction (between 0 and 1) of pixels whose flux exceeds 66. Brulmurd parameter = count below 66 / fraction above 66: 11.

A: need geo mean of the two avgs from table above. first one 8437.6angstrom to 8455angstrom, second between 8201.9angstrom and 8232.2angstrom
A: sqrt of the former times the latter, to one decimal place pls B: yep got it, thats 67.4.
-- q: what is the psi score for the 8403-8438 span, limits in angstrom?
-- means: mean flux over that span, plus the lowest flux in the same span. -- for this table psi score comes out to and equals 91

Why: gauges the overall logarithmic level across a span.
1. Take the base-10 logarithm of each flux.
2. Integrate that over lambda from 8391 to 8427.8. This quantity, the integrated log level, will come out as 67.6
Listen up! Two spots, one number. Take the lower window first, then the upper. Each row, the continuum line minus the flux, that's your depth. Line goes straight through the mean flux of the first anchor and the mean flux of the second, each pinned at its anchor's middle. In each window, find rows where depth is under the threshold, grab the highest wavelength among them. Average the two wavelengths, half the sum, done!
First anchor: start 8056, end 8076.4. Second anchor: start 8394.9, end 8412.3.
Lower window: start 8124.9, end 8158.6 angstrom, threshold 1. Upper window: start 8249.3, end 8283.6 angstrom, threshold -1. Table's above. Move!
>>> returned 8218.2 angstrom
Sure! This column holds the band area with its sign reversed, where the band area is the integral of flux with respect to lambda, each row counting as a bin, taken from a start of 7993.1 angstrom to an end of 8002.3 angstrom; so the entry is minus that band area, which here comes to -633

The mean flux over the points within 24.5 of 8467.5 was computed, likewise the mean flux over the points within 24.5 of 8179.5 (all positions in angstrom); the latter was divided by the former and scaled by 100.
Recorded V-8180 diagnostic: 102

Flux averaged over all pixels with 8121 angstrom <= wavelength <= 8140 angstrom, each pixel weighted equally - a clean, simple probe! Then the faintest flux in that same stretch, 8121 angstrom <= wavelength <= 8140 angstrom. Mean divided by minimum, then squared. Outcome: 1.33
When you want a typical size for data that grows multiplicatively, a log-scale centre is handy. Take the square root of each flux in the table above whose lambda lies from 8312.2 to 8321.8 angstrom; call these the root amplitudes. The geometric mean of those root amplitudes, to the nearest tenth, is 8.5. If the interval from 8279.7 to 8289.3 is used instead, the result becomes 8.2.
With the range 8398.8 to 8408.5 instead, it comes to 8.2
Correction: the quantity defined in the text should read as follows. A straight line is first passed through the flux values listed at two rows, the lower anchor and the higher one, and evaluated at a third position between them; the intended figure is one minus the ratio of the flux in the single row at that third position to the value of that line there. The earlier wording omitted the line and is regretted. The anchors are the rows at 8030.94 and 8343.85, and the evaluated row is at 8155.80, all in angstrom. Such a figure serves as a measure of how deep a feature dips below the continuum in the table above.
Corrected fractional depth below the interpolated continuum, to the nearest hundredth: -0.11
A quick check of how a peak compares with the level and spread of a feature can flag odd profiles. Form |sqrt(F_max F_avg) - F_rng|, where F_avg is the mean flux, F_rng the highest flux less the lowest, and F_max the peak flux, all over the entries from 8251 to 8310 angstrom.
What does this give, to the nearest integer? 26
